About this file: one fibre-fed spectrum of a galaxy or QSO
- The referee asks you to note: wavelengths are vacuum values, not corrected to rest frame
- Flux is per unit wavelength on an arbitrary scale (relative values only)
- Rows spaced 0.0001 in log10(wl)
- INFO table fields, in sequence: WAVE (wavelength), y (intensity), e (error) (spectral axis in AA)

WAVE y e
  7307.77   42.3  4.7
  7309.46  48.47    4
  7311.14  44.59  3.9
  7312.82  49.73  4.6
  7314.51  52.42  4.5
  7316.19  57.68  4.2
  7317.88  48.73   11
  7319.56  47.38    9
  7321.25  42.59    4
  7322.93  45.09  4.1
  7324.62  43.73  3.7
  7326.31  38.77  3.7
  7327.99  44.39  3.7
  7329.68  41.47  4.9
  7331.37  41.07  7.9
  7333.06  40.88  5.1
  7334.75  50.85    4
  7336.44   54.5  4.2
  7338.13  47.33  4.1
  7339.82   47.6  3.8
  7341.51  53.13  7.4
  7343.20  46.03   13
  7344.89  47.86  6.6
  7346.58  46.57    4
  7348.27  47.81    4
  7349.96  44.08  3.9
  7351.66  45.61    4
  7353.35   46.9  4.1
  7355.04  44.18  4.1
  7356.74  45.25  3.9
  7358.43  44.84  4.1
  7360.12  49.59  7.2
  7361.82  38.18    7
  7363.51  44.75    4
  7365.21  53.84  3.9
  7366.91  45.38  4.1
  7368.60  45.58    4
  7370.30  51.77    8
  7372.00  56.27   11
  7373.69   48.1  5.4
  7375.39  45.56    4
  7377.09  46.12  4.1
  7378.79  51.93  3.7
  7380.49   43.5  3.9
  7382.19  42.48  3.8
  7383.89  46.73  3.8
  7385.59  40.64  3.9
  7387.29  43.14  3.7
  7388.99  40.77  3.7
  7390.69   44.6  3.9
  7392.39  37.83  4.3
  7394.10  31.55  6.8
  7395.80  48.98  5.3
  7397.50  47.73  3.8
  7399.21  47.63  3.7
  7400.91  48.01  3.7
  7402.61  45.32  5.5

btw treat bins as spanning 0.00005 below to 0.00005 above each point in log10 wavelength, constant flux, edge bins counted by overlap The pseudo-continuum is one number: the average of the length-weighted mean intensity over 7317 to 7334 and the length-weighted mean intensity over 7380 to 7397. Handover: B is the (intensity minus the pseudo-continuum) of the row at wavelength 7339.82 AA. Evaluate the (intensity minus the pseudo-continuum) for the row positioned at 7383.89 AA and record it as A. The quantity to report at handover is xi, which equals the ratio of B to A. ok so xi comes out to 1.2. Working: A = 3.9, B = 4.81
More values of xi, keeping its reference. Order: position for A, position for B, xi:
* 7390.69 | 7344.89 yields 2.8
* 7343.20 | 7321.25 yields -0.1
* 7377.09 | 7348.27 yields 1.5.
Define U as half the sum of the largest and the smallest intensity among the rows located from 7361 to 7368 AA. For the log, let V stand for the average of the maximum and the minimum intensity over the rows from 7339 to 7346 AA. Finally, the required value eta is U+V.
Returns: 96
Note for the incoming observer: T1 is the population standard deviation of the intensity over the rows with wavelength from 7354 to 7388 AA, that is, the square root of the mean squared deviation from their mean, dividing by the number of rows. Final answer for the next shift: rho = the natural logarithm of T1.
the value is 1.46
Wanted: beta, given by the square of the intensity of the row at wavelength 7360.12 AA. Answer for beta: 2459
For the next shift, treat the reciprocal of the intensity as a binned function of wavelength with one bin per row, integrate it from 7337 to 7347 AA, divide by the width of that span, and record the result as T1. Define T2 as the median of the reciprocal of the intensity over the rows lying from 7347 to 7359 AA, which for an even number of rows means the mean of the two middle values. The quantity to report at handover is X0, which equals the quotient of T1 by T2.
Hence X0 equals 0.94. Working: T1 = 0.0207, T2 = 0.0221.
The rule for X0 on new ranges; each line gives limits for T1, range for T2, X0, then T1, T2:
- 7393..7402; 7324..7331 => 0.98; 0.0230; 0.0235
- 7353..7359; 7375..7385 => 1.02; 0.0221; 0.0218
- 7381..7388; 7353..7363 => 1.04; 0.0232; 0.0222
